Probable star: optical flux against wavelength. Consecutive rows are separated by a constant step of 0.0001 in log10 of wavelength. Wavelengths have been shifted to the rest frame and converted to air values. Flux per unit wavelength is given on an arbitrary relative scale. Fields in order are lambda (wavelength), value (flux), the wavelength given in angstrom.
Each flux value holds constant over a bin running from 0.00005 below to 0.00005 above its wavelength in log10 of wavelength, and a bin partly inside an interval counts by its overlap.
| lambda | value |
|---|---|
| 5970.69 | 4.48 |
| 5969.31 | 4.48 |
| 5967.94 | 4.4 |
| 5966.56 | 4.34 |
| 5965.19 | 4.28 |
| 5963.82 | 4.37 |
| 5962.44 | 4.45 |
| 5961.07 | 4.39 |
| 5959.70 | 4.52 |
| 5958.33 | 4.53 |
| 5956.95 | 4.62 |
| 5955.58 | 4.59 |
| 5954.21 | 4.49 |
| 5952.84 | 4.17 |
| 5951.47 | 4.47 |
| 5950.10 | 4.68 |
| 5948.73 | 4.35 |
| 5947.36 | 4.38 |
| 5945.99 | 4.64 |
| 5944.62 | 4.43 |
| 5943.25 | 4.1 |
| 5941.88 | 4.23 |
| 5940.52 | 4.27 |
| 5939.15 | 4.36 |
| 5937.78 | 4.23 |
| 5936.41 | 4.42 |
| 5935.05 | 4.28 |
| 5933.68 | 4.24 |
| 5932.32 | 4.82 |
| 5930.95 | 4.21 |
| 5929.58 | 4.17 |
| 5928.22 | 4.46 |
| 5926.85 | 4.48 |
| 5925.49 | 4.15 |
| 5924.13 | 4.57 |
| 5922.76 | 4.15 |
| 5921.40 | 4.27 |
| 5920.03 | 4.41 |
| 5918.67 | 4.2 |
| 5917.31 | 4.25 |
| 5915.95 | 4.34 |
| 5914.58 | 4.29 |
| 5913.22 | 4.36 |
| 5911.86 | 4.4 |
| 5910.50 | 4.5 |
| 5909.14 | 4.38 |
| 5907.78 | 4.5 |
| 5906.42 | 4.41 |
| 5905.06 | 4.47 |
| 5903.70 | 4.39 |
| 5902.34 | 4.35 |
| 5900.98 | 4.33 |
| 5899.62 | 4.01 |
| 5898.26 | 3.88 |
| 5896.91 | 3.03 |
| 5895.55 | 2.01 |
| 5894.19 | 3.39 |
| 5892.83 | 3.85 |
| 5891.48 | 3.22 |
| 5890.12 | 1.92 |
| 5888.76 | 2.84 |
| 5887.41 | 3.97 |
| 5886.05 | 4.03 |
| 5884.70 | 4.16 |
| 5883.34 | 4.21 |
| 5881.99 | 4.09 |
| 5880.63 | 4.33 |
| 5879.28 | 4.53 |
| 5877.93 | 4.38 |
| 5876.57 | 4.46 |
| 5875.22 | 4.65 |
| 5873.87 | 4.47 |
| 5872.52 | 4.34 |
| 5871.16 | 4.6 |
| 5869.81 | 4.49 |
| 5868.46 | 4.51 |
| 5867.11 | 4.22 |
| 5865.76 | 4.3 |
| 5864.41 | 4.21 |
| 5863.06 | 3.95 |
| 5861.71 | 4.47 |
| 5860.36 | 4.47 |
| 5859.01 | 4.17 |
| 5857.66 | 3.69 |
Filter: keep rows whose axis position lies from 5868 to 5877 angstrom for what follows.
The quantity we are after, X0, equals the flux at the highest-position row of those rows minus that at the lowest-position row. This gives -0.05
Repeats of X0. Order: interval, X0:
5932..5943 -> -0.59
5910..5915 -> -0.21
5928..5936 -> -0.18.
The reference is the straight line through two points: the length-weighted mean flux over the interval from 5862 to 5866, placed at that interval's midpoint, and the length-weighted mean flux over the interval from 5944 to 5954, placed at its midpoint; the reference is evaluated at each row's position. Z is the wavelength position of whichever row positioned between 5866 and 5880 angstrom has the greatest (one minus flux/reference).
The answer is 5867.11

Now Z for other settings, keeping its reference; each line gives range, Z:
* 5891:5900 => 5895.55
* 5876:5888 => 5887.41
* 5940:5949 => 5943.25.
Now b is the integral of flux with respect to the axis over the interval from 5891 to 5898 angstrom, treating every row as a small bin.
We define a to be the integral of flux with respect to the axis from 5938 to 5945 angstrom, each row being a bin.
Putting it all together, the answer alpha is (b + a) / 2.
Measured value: 26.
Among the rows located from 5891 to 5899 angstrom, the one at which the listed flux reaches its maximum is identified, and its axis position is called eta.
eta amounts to 5898.26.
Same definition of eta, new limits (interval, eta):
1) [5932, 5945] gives 5932.32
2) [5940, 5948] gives 5945.99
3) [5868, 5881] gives 5875.22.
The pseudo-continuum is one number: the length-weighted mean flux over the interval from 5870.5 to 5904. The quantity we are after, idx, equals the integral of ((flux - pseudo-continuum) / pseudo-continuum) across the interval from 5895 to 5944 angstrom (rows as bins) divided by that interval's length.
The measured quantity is 0.086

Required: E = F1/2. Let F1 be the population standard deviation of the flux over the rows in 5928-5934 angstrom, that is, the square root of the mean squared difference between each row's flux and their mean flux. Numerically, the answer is 0.12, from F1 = 0.24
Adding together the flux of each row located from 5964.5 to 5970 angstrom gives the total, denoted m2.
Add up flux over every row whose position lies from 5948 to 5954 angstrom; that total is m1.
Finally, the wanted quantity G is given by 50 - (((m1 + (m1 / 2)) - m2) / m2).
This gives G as 49.5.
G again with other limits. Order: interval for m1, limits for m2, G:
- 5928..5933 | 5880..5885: 49.4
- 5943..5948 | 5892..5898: 48.9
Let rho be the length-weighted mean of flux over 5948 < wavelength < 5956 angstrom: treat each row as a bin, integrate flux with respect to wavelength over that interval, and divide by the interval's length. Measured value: 4.45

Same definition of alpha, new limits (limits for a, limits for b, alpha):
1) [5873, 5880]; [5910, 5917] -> 31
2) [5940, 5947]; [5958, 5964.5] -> 30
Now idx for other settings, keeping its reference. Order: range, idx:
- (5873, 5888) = 0.105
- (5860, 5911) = 0.043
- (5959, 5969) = 0.130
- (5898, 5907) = 0.100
